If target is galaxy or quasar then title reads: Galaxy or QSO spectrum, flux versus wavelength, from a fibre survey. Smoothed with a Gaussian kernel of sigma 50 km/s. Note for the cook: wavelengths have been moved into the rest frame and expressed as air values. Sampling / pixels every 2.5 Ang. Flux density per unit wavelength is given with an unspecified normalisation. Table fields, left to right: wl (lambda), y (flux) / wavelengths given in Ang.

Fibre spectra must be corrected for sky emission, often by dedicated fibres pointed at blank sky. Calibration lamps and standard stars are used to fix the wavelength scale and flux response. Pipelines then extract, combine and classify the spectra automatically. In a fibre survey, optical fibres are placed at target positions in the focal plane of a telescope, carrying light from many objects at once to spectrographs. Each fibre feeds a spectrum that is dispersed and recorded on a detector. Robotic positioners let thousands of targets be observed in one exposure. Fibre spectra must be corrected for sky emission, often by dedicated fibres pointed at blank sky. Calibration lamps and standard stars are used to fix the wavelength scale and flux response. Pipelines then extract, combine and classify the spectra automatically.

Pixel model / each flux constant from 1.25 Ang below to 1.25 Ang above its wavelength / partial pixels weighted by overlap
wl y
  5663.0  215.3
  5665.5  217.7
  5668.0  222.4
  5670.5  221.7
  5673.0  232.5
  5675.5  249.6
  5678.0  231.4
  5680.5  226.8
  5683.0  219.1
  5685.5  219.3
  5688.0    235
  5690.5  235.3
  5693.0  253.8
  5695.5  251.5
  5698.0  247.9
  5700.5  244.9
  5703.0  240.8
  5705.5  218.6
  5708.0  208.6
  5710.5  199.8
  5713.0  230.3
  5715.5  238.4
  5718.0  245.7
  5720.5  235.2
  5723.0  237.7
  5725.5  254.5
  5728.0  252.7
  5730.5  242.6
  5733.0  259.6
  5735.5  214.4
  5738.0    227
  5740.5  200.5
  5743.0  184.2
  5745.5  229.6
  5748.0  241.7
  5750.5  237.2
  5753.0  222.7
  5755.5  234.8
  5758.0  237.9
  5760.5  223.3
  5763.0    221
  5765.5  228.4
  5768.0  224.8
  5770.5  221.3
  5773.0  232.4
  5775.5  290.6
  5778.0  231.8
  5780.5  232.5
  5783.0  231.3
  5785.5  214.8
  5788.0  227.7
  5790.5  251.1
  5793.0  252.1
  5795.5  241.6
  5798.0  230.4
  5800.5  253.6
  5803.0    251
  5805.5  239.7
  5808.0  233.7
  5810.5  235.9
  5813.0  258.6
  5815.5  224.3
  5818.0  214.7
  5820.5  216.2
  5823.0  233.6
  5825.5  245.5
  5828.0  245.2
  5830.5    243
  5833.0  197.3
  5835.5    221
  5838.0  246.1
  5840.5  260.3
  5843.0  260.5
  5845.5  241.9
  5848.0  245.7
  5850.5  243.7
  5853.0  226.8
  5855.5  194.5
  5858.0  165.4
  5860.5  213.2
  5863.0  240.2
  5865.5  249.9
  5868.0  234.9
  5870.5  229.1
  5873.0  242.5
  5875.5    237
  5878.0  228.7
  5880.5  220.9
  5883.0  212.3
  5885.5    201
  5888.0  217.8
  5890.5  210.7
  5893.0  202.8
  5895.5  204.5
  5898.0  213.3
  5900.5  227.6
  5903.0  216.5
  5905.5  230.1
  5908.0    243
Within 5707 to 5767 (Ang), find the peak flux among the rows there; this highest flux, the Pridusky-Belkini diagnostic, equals 259.6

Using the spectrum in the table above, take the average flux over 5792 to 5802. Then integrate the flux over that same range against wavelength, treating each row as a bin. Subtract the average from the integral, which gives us 2200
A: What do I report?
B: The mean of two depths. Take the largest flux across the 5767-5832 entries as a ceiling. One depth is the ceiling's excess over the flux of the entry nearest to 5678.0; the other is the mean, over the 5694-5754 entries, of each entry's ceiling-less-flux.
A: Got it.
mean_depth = 59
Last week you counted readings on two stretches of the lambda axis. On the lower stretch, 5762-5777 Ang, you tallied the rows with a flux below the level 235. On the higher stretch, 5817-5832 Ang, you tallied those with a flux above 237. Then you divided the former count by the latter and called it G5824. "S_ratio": 1.67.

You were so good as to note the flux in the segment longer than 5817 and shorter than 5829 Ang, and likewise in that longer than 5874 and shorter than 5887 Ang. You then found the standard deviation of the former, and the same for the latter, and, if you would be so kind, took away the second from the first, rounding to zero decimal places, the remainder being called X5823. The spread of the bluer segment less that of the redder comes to 1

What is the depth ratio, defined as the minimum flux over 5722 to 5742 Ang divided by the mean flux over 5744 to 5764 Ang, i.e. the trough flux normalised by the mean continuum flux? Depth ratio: 0.87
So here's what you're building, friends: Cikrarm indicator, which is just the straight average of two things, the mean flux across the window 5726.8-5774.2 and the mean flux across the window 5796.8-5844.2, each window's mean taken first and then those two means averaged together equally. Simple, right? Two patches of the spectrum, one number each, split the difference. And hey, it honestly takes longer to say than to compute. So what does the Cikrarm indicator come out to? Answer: 233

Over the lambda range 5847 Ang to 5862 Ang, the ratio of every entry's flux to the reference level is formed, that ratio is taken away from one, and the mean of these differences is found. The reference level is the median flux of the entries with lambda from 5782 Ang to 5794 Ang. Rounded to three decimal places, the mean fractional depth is 0.071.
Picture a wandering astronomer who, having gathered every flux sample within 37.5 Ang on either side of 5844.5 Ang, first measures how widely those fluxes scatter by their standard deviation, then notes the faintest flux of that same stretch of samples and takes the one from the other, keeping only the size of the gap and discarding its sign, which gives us 145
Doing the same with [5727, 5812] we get 166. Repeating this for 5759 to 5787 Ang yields 195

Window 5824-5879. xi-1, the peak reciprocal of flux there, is 0.0060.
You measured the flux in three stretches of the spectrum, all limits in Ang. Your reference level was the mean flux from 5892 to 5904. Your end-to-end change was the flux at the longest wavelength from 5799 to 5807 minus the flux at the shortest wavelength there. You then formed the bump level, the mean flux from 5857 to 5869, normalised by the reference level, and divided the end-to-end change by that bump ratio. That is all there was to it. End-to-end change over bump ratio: -13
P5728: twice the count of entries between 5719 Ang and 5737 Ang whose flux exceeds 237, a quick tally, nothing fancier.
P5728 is 10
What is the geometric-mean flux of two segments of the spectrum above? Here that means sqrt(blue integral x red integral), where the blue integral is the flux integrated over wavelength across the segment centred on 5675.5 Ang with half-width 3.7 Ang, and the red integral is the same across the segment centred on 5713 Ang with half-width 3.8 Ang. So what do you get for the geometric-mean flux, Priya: 1727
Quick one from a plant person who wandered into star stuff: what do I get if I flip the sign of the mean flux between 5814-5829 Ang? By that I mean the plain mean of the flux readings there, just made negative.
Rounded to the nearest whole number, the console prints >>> -230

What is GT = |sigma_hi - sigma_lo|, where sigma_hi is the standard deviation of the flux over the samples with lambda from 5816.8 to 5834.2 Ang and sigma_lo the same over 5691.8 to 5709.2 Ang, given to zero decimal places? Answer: 1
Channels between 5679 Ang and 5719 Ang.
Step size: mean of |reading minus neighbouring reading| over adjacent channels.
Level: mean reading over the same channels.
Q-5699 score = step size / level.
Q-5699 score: 0.041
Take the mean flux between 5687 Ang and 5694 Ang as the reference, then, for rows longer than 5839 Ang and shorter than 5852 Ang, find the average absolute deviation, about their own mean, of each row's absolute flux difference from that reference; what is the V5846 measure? 8.0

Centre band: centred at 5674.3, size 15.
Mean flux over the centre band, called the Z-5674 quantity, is 231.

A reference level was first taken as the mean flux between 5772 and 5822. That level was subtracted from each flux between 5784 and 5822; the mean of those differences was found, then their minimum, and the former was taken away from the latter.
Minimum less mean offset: -22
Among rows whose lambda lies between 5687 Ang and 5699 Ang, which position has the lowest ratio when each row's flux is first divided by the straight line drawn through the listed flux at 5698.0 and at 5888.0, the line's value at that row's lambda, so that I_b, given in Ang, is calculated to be 5688.0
